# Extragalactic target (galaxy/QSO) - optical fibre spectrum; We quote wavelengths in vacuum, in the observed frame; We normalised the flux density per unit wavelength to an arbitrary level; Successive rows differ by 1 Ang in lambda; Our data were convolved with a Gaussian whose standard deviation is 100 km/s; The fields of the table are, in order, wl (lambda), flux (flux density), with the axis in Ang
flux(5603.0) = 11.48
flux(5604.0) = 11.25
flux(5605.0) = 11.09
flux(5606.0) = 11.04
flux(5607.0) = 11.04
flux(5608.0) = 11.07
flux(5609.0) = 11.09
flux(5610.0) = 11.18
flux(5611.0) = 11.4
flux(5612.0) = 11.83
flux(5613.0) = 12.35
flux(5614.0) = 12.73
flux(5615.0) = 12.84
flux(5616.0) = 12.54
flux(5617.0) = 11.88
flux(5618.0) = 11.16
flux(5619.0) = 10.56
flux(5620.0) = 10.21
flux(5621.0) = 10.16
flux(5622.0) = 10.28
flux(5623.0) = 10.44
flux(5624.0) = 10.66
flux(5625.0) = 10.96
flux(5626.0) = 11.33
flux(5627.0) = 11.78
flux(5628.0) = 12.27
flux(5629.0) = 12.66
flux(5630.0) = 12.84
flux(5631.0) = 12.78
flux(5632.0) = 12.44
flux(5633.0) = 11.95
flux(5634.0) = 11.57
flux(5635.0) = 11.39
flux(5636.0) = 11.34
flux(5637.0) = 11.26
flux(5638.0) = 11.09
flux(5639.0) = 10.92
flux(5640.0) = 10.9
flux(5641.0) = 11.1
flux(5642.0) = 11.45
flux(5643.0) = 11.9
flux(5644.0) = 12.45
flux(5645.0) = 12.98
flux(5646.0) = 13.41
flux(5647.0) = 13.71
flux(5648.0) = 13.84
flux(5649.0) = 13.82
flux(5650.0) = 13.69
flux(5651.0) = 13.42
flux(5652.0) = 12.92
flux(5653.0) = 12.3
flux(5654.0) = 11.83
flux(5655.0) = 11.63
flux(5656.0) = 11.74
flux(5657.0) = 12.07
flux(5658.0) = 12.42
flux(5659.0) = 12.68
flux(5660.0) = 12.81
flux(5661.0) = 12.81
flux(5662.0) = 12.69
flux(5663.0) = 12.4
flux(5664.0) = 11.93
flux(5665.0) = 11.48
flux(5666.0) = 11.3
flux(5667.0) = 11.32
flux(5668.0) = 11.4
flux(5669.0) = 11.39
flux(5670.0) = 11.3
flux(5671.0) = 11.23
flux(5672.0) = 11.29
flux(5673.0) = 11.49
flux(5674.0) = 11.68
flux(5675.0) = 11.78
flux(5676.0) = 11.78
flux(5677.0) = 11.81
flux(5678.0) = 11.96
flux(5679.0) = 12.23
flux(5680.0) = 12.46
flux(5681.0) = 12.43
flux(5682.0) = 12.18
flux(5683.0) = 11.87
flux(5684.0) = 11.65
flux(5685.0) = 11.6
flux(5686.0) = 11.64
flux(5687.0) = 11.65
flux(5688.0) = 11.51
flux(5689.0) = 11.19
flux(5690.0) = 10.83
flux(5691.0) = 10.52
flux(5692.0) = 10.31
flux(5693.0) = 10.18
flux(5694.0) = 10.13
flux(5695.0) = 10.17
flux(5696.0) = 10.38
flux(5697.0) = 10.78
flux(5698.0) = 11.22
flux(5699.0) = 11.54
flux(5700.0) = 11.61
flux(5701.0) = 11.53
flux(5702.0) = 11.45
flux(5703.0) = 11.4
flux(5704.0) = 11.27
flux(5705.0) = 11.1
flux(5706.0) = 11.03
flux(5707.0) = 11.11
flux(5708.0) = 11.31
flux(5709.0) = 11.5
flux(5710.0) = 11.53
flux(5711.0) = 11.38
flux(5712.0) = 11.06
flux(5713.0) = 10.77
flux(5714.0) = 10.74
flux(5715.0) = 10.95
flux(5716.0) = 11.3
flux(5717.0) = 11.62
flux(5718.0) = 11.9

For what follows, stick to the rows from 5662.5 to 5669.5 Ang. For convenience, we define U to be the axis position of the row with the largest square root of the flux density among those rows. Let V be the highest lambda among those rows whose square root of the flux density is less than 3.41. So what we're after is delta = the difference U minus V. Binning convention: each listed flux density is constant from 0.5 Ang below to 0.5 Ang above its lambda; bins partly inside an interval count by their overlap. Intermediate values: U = 5663.0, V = 5669.0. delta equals -6 Ang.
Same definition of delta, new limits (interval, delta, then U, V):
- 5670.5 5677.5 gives 4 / 5677.0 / 5673.0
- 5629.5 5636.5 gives -6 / 5630.0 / 5636.0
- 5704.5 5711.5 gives -1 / 5710.0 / 5711.0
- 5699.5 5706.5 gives -6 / 5700.0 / 5706.0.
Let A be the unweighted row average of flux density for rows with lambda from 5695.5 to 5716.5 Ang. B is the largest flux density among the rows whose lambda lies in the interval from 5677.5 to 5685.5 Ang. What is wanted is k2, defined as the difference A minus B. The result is -1.3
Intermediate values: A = 11.2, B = 12.46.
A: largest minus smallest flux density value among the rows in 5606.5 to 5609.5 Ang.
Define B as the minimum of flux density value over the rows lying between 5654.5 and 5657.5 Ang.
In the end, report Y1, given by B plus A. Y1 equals 11.7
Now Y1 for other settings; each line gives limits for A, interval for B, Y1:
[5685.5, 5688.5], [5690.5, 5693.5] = 10.3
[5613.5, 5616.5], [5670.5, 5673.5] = 11.5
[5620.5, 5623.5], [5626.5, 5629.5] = 12.1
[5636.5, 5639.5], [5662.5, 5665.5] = 11.8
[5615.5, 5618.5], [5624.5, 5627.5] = 12.3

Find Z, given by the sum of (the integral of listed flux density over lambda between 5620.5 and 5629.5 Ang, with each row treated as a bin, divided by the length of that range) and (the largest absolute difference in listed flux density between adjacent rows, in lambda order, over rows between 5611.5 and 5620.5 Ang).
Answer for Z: 11.89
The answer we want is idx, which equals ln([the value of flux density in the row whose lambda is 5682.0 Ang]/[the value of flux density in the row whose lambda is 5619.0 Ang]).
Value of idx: 0.14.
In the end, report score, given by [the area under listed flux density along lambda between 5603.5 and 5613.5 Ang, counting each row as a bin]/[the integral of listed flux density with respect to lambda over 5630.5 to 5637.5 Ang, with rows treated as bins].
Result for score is 1.4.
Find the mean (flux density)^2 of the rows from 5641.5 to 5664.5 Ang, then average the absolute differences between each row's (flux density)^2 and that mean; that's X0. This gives 15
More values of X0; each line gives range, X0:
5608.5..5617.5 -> 14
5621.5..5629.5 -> 16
